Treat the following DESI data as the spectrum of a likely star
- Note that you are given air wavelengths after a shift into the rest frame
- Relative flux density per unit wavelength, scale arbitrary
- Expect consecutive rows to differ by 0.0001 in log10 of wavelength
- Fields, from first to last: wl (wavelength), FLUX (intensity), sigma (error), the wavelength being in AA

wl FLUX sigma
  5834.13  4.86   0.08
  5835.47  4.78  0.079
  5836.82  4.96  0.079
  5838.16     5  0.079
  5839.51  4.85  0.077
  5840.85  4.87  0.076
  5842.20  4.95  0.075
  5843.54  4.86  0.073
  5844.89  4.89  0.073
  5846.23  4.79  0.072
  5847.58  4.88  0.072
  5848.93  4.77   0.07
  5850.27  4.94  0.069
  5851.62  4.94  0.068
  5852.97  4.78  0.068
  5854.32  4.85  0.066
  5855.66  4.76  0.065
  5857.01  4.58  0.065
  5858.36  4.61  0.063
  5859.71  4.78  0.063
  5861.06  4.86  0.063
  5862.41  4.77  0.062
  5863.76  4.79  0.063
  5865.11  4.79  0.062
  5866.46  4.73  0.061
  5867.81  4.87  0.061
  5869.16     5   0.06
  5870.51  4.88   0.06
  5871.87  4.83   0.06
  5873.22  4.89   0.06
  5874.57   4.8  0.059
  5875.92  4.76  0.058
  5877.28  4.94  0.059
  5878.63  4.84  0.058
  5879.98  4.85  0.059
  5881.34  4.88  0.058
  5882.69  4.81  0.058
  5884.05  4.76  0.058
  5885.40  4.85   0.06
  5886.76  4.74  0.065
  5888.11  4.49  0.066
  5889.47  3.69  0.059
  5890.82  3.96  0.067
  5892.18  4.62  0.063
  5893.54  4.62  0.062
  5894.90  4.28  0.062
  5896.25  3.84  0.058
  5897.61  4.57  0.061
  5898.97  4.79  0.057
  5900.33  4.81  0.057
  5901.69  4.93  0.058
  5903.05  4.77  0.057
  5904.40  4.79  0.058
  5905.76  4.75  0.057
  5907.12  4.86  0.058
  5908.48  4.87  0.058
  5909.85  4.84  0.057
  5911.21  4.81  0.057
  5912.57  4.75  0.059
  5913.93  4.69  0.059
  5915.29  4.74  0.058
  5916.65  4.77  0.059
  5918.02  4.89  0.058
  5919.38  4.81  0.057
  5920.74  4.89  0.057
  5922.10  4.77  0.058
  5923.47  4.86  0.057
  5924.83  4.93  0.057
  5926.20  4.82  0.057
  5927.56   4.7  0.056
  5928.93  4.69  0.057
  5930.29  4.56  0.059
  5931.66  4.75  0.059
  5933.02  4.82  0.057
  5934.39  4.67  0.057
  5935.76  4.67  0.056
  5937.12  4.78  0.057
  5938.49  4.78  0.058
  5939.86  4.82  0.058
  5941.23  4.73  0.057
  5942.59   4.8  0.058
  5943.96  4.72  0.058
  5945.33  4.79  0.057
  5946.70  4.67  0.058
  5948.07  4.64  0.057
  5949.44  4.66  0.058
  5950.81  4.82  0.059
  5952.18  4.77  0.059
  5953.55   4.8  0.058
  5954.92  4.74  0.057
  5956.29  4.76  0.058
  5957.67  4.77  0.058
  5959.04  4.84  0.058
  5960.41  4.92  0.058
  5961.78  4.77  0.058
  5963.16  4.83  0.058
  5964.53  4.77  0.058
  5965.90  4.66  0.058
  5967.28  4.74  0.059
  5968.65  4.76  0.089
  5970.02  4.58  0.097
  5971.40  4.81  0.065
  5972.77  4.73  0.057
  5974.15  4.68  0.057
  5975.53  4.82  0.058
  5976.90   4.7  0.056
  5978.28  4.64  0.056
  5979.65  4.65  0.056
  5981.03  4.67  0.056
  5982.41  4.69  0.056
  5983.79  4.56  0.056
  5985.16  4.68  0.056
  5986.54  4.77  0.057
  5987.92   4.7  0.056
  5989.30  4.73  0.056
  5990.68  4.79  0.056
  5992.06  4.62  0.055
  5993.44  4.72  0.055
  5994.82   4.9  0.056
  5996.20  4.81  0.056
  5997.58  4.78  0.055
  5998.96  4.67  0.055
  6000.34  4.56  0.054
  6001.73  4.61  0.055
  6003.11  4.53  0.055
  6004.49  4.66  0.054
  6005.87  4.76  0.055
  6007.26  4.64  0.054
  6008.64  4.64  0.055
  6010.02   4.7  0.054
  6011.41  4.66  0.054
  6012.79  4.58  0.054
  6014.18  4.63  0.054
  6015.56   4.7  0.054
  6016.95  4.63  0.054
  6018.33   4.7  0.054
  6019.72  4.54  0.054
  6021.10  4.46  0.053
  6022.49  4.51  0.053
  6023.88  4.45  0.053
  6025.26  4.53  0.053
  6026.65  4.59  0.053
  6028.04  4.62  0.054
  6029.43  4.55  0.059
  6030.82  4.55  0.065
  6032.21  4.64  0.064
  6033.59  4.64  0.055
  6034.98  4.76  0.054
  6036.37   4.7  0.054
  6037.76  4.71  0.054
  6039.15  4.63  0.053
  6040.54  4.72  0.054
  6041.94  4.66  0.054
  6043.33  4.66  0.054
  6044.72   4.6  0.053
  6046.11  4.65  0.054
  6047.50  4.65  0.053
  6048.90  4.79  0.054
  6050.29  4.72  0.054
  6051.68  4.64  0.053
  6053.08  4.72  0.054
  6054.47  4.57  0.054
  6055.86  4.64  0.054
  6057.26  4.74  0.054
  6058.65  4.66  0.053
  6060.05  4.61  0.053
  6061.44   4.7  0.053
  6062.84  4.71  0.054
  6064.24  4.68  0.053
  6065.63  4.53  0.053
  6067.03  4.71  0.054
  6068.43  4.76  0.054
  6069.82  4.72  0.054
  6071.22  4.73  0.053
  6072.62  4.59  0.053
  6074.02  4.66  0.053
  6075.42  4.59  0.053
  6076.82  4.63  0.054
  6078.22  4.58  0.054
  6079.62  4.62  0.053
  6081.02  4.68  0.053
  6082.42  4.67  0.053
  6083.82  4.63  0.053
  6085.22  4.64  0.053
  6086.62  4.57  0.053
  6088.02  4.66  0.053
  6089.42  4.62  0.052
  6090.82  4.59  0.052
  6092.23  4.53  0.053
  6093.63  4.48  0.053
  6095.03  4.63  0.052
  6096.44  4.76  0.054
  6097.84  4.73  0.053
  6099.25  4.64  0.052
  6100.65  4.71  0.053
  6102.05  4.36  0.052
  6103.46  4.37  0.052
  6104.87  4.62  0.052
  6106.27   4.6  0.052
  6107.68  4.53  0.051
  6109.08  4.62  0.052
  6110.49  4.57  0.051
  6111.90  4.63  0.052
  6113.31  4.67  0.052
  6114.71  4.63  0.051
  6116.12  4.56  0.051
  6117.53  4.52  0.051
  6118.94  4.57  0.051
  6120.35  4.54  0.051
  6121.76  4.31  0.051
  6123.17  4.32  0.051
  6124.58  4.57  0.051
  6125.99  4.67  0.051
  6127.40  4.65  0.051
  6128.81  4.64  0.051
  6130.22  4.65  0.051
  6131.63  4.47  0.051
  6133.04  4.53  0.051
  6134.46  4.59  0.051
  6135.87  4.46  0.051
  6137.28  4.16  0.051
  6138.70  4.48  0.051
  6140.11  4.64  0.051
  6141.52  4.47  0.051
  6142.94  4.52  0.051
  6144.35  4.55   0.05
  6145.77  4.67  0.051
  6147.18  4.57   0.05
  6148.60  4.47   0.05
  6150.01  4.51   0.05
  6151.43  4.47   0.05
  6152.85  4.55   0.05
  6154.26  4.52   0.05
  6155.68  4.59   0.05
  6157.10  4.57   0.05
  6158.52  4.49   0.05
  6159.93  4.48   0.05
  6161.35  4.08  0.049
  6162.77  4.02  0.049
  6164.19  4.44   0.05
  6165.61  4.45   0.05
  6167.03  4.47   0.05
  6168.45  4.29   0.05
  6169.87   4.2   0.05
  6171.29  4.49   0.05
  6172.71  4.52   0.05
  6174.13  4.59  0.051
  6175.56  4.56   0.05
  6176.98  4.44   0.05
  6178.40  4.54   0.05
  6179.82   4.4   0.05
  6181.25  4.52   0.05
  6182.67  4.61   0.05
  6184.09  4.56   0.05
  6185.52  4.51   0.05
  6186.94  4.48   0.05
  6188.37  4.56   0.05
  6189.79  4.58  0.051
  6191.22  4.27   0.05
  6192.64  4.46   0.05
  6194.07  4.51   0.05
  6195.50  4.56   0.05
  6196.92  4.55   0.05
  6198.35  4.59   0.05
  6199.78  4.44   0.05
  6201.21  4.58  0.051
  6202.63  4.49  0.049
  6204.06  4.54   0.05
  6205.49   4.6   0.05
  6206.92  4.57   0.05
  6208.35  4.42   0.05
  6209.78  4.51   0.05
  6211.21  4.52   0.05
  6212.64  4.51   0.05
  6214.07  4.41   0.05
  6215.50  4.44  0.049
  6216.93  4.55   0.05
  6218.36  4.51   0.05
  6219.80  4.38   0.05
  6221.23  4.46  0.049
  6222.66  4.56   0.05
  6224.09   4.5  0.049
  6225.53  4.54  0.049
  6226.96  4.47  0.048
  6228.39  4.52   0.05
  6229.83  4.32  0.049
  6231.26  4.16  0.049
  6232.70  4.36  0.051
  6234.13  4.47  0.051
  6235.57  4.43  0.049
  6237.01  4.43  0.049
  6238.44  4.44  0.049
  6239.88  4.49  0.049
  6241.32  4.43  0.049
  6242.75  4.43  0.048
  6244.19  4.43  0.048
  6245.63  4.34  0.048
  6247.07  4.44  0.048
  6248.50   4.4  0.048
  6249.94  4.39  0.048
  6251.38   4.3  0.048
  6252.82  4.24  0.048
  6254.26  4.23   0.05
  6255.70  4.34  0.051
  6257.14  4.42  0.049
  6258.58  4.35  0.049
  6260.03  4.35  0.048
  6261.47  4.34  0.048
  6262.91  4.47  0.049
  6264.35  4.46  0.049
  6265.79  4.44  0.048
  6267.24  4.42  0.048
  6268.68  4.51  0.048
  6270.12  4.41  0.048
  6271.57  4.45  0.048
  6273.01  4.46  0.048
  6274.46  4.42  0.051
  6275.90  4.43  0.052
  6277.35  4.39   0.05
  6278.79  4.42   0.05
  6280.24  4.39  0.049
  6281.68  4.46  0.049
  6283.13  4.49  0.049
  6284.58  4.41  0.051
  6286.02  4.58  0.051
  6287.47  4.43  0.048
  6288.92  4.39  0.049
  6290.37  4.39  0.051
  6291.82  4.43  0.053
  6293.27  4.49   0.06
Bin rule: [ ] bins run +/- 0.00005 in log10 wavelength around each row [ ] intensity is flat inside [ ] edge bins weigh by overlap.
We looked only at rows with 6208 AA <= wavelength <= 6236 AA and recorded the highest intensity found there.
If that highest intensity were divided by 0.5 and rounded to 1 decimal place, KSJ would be 9.1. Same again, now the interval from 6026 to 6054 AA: 9.6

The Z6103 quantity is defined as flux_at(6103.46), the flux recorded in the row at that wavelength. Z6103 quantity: 4.37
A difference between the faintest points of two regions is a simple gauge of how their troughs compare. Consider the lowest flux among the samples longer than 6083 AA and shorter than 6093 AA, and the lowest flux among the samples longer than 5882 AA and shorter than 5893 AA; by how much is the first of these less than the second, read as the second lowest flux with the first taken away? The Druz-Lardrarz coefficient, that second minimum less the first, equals -0.84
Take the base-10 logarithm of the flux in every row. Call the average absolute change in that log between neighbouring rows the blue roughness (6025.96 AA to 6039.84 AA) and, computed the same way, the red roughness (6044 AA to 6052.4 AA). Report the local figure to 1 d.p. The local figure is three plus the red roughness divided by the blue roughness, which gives 4.3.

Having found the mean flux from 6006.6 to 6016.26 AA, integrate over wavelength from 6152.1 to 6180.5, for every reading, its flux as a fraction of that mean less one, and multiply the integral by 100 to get -132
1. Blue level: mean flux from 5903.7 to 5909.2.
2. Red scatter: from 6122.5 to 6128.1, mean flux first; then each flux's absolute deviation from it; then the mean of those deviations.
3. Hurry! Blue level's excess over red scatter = 4.70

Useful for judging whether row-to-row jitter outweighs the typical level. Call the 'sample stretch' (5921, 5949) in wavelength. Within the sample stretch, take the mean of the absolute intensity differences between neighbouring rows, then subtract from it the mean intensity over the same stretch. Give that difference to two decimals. -4.67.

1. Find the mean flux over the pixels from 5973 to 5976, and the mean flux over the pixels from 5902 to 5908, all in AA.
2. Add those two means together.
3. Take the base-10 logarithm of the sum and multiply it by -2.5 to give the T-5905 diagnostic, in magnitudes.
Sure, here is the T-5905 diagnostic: -2.45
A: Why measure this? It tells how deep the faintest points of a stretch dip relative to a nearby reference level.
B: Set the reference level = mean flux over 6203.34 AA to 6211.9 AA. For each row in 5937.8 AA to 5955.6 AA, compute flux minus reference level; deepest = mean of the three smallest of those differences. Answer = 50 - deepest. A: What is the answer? 49.9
